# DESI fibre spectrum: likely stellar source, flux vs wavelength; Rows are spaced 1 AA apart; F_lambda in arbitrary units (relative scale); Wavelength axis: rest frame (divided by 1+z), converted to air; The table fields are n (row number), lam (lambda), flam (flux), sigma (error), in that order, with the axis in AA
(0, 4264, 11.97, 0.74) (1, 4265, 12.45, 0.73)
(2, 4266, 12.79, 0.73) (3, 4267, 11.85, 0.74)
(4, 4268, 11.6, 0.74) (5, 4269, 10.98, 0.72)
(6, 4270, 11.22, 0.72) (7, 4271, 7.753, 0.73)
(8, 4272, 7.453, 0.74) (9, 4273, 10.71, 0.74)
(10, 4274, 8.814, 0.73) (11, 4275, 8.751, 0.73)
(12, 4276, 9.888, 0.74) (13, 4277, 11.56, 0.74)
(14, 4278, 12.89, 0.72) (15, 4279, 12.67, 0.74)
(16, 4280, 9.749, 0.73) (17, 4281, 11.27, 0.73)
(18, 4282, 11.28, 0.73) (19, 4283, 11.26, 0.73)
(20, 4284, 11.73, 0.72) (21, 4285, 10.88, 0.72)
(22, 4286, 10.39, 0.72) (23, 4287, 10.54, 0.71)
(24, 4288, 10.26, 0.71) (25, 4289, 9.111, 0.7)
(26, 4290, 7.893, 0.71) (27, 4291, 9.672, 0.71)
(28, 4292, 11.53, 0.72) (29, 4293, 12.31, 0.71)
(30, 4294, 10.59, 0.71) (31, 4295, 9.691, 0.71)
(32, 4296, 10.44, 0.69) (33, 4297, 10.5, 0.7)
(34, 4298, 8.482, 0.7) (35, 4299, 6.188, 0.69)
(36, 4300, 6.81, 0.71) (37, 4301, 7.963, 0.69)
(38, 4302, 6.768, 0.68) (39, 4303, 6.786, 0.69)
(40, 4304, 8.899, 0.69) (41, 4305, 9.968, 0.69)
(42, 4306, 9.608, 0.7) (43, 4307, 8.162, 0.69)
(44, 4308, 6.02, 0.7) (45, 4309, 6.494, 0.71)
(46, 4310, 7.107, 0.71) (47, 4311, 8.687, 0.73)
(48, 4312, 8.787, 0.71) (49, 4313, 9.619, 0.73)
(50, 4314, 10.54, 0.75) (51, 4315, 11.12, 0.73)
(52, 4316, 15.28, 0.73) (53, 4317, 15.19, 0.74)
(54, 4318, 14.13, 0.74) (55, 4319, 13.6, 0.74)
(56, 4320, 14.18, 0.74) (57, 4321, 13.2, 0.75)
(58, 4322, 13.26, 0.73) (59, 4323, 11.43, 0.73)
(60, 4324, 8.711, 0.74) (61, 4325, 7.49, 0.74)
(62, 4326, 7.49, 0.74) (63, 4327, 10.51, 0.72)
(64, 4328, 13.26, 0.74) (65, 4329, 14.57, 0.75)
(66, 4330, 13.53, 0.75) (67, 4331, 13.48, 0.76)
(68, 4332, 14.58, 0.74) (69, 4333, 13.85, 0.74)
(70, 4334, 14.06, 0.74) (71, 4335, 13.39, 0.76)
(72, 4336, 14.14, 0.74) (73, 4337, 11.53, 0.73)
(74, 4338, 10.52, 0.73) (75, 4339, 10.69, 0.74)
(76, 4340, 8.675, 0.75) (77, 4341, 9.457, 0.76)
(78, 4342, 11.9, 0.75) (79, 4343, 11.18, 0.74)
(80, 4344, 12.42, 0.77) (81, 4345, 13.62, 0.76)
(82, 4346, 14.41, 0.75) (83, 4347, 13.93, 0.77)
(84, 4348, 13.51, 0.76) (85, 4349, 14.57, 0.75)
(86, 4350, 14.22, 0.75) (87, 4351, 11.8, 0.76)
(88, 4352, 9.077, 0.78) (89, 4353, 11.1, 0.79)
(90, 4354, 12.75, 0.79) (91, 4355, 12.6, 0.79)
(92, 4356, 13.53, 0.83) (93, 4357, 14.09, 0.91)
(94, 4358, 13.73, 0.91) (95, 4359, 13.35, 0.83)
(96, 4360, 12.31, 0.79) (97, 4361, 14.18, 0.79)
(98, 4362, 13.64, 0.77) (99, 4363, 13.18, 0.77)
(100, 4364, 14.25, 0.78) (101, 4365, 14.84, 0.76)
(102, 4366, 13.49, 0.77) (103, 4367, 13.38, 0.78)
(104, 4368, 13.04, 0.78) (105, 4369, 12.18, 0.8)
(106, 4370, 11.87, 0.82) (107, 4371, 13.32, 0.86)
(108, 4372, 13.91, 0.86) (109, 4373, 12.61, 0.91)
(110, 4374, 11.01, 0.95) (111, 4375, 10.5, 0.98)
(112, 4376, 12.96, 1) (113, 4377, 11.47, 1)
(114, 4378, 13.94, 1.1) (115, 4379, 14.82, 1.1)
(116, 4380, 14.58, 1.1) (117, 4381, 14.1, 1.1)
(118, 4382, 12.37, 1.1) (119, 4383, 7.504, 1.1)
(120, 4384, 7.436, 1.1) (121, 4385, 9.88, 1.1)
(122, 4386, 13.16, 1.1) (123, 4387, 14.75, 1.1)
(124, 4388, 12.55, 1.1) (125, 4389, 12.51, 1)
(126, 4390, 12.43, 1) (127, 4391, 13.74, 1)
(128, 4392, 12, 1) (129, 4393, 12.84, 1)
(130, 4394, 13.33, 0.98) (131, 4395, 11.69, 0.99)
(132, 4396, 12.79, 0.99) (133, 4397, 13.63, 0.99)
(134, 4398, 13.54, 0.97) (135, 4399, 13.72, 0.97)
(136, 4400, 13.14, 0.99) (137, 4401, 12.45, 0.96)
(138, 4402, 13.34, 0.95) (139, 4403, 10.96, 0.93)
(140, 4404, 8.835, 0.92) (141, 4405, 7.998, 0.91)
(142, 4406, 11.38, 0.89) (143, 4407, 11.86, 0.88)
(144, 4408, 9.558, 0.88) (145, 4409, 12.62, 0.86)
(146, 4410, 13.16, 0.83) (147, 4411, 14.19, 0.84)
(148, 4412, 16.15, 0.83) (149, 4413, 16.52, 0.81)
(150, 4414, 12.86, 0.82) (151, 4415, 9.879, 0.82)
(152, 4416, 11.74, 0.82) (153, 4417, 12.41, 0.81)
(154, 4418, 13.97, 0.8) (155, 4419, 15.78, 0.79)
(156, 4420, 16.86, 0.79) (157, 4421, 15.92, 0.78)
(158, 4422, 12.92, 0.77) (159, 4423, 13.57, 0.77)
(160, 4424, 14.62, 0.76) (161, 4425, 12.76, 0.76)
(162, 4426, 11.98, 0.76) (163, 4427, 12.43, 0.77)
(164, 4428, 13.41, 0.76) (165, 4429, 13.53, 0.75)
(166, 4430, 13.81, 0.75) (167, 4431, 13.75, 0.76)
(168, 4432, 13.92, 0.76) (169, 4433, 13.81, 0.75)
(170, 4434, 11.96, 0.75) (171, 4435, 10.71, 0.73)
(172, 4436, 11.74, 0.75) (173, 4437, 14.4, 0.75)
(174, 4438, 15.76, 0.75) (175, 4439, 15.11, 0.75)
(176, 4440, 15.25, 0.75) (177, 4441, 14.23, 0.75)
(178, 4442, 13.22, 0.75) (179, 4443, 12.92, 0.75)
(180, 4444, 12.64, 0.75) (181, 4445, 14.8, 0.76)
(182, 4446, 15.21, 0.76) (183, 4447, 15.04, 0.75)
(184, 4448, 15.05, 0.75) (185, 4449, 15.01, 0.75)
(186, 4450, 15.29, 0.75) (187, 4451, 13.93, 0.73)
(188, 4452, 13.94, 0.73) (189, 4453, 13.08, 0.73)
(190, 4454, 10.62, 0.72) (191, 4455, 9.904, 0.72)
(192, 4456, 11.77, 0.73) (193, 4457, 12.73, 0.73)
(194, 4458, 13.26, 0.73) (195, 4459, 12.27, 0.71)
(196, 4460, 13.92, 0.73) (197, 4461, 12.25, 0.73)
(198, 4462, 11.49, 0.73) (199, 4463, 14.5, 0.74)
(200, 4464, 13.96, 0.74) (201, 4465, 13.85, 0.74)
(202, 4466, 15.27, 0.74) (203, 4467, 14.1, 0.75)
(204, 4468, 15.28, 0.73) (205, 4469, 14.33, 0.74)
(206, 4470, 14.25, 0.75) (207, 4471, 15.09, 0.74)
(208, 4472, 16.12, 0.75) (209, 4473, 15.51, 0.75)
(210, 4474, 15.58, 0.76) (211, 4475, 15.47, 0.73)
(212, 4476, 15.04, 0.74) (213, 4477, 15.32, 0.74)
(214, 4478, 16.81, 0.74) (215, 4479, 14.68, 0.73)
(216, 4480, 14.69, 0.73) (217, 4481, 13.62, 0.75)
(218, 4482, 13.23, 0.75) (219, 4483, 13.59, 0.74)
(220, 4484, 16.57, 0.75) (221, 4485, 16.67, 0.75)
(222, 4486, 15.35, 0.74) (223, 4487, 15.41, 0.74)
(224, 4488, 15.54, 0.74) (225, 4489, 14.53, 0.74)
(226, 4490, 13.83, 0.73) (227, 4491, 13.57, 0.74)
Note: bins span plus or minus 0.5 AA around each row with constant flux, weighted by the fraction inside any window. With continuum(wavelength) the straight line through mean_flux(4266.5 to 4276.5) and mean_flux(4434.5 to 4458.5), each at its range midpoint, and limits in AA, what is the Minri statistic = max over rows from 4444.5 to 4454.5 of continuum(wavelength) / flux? 1.29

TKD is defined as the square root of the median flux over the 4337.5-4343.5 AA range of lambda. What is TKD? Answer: 3.26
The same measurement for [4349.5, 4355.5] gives 3.49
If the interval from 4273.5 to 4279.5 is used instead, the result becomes 3.27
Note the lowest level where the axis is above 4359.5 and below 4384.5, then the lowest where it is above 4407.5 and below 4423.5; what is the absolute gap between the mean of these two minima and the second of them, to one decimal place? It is 1.1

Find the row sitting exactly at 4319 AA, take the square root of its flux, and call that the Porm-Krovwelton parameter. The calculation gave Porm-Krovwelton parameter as 3.7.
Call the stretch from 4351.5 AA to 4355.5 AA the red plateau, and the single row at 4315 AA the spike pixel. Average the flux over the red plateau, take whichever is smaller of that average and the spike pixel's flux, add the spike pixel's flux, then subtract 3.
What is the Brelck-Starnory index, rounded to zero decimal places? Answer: 19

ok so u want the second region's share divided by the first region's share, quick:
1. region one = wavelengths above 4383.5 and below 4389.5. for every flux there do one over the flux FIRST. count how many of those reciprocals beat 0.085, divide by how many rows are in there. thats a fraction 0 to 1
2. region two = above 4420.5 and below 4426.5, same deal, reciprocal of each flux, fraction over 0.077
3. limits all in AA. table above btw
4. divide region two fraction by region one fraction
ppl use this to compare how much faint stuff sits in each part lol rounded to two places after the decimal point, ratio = 1.50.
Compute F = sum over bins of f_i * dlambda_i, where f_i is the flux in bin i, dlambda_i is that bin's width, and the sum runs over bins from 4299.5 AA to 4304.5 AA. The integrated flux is 37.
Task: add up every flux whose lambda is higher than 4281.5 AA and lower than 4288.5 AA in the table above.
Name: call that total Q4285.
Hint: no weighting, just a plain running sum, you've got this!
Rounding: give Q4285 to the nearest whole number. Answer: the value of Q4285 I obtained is 76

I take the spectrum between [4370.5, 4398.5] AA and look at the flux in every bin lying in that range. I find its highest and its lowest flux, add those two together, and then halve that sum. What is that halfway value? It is 11.1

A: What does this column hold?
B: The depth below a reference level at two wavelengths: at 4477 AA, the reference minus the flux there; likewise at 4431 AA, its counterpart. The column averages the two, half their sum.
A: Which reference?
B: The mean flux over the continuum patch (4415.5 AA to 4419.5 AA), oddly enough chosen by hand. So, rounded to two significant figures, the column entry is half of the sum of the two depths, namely -1.1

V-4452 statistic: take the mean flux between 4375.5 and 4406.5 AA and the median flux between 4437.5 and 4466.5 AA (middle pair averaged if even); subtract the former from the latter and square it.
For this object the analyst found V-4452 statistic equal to 2.81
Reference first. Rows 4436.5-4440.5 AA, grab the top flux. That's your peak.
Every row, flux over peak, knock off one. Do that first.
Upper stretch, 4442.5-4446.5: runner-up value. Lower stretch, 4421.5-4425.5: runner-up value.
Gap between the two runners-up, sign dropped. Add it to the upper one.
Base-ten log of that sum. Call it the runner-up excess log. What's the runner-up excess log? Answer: -1.8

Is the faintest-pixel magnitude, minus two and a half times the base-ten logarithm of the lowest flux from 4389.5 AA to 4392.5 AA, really -2.70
